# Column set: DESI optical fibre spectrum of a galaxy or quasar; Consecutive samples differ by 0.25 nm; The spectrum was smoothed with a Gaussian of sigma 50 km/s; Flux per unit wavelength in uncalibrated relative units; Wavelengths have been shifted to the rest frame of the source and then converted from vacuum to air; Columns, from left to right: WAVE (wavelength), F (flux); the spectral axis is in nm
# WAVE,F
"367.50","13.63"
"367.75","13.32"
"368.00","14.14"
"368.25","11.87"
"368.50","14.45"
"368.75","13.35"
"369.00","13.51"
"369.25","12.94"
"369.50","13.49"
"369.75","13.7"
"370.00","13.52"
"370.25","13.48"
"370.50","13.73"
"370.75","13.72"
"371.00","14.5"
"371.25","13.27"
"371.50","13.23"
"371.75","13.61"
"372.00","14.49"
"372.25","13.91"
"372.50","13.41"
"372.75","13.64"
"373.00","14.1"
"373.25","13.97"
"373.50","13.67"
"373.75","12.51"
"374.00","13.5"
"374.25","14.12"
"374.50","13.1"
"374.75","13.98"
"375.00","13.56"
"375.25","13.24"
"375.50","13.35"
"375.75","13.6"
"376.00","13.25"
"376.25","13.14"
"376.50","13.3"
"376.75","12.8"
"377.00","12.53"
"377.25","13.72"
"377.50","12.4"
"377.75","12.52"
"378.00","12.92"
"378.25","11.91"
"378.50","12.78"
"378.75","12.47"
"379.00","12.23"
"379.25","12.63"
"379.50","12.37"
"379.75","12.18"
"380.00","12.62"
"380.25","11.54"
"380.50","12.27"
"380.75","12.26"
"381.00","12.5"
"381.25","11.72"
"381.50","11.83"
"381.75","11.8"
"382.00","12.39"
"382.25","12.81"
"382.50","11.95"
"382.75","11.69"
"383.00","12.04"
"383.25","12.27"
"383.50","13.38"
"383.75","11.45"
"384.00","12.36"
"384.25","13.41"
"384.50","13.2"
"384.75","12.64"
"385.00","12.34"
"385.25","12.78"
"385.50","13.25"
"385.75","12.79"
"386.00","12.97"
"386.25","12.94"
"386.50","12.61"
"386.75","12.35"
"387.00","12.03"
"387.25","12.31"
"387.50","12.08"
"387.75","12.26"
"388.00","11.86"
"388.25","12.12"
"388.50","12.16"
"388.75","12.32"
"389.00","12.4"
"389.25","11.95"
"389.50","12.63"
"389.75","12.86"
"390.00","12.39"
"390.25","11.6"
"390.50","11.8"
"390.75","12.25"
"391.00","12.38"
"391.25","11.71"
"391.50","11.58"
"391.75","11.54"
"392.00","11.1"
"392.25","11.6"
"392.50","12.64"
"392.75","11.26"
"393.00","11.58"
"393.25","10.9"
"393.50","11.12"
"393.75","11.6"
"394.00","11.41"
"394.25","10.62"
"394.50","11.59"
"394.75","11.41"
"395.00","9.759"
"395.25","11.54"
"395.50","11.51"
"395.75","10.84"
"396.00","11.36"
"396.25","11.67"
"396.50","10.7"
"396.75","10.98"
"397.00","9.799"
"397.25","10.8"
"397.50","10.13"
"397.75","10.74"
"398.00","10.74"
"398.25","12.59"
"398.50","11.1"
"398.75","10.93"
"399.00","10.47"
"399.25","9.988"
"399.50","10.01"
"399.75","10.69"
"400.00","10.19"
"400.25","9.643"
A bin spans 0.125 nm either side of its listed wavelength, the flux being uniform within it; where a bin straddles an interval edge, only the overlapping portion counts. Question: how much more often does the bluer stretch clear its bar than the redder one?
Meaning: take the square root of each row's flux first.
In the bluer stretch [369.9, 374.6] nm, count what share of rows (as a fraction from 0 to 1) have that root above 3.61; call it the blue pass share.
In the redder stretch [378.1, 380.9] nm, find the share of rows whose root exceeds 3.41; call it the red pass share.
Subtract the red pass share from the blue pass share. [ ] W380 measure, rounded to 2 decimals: 0.04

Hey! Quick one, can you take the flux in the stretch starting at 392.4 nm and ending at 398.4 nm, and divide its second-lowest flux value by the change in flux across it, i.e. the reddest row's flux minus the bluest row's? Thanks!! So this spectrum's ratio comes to -196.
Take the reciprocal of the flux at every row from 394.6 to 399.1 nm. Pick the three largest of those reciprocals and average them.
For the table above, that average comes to 0.101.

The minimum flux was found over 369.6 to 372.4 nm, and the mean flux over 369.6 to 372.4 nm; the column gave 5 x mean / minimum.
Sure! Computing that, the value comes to 5.19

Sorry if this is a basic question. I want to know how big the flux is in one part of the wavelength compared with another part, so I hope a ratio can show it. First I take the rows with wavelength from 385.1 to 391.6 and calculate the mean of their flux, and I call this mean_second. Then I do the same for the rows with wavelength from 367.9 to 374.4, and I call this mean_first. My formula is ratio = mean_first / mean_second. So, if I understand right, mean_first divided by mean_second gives 1.10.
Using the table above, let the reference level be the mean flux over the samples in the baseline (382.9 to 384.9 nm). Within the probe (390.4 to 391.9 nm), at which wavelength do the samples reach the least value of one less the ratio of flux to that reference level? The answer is 391.00 nm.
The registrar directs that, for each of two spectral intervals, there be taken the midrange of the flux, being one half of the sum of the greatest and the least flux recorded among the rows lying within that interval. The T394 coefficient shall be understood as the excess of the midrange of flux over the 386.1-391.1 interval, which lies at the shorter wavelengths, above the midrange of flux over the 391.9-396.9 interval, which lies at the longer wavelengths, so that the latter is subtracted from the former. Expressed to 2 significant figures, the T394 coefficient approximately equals 1.1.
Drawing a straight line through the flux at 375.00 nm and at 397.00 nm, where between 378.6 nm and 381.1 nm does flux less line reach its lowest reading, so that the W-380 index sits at 380.25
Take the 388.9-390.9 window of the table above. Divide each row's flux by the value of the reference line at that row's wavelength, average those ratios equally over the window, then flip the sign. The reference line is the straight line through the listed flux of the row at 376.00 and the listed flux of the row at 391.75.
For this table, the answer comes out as -1.04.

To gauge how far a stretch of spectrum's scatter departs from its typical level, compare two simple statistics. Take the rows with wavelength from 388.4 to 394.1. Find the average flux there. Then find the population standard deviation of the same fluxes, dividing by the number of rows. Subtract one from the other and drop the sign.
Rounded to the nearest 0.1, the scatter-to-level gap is 11.3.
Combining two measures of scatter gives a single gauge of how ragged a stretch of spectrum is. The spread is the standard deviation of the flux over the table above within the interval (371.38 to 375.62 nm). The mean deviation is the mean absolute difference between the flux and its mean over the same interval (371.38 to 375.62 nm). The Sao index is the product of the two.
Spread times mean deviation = 0.16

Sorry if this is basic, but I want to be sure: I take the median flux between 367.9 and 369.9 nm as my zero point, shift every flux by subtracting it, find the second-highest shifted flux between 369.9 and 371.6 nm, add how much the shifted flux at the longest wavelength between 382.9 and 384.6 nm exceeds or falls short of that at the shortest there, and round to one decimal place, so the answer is 1.4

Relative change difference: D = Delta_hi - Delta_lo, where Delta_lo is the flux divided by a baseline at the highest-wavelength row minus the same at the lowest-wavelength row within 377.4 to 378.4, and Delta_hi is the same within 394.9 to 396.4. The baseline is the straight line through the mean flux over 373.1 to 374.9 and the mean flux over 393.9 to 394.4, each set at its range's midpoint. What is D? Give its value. 0.22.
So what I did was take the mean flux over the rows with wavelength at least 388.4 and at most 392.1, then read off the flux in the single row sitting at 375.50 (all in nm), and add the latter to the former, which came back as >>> 25.4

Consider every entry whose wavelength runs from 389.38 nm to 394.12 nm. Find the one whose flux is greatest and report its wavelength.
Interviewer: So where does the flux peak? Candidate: 389.75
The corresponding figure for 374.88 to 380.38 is 377.25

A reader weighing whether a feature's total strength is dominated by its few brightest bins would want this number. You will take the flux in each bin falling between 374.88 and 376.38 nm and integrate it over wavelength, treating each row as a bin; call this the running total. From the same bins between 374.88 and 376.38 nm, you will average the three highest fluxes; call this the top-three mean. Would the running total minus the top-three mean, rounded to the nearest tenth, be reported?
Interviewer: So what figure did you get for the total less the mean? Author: 6.5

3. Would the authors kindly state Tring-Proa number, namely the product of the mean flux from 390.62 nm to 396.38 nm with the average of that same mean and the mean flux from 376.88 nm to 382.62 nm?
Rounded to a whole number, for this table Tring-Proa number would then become 136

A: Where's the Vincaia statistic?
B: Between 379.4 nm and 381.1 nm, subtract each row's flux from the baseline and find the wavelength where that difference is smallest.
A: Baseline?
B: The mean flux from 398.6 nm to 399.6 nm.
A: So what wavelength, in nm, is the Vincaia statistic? 380.00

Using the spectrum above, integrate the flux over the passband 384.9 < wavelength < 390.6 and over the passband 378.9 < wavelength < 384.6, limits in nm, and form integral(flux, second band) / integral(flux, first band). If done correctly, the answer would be 0.99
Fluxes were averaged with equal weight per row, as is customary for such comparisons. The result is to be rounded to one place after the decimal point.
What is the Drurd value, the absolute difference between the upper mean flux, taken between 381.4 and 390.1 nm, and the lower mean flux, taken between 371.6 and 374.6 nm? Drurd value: 1.3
